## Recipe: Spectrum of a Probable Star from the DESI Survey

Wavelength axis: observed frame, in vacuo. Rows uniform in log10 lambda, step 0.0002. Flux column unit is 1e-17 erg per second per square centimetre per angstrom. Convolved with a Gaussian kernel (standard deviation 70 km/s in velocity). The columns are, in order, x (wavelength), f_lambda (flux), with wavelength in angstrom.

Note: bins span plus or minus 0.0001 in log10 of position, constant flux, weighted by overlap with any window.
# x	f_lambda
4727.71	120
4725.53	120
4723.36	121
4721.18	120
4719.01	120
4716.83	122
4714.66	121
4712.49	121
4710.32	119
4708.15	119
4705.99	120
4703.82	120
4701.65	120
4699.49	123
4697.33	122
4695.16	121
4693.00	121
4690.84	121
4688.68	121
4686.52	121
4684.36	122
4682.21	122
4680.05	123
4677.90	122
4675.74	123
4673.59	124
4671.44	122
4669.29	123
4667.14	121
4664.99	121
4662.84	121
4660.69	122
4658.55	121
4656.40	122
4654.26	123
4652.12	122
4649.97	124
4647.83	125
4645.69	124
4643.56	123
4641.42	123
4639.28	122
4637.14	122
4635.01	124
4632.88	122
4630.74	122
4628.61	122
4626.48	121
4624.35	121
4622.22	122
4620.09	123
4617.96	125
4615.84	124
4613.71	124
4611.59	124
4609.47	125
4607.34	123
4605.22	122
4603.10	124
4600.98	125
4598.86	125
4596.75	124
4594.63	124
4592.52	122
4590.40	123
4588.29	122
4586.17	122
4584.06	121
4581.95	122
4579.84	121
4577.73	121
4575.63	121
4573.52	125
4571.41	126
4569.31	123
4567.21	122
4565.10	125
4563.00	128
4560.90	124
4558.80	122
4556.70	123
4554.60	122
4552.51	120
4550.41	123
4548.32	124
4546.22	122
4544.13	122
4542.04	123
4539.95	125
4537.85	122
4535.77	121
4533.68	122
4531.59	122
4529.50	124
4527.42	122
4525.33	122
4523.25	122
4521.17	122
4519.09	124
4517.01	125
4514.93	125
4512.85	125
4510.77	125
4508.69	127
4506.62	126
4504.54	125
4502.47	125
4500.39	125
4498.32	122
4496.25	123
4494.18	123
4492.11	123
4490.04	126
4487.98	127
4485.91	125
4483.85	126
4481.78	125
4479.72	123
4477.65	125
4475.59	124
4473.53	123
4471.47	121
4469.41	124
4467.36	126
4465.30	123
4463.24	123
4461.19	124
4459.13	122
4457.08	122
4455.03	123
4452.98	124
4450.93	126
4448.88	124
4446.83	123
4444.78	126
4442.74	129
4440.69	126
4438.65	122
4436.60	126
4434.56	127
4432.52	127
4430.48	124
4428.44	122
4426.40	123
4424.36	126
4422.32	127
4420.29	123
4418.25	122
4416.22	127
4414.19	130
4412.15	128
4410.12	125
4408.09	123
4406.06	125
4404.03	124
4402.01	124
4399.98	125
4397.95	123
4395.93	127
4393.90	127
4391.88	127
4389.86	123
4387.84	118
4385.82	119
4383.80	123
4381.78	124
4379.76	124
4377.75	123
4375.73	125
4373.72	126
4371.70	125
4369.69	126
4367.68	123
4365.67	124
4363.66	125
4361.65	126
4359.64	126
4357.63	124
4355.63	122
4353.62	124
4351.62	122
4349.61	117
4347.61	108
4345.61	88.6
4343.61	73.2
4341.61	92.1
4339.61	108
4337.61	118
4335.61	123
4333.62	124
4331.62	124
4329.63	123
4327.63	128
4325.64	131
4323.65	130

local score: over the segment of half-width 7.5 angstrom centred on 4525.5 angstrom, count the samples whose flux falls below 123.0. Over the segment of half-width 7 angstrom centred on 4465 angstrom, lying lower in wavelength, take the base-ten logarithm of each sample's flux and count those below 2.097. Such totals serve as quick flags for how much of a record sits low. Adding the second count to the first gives 11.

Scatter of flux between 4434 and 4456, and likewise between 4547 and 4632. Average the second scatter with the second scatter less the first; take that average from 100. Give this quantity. 99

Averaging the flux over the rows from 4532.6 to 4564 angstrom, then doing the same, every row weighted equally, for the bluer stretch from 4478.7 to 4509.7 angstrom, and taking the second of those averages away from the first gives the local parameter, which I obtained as -1.9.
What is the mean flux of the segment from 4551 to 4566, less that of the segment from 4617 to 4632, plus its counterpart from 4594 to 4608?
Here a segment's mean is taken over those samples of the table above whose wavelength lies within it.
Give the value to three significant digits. 125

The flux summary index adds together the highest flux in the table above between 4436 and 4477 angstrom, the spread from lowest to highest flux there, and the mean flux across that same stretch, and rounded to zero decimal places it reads 261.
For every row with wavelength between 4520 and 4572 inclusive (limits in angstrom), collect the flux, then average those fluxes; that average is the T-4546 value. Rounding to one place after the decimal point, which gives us 122.9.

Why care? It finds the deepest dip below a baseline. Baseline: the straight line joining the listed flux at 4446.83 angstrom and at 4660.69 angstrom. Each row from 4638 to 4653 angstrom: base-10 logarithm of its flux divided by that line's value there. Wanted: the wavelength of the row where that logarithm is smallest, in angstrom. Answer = 4639.28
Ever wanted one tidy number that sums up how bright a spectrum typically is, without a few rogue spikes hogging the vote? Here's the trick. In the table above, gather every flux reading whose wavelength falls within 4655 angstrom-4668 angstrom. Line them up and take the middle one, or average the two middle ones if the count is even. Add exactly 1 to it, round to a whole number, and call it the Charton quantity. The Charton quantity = 122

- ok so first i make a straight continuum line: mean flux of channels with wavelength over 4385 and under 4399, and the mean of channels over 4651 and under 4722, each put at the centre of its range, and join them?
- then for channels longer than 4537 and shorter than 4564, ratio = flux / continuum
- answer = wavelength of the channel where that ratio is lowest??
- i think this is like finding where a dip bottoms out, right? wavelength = 4552.51 angstrom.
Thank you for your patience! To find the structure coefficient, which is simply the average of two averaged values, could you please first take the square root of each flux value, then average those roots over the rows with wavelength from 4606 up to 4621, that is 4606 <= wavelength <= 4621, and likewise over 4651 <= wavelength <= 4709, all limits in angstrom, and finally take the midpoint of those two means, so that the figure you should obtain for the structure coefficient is 11.1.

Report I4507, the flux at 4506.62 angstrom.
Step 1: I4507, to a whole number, 126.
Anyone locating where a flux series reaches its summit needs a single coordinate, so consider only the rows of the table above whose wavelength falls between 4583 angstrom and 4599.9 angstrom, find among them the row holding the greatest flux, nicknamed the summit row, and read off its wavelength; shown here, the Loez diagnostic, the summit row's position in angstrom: 4598.86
